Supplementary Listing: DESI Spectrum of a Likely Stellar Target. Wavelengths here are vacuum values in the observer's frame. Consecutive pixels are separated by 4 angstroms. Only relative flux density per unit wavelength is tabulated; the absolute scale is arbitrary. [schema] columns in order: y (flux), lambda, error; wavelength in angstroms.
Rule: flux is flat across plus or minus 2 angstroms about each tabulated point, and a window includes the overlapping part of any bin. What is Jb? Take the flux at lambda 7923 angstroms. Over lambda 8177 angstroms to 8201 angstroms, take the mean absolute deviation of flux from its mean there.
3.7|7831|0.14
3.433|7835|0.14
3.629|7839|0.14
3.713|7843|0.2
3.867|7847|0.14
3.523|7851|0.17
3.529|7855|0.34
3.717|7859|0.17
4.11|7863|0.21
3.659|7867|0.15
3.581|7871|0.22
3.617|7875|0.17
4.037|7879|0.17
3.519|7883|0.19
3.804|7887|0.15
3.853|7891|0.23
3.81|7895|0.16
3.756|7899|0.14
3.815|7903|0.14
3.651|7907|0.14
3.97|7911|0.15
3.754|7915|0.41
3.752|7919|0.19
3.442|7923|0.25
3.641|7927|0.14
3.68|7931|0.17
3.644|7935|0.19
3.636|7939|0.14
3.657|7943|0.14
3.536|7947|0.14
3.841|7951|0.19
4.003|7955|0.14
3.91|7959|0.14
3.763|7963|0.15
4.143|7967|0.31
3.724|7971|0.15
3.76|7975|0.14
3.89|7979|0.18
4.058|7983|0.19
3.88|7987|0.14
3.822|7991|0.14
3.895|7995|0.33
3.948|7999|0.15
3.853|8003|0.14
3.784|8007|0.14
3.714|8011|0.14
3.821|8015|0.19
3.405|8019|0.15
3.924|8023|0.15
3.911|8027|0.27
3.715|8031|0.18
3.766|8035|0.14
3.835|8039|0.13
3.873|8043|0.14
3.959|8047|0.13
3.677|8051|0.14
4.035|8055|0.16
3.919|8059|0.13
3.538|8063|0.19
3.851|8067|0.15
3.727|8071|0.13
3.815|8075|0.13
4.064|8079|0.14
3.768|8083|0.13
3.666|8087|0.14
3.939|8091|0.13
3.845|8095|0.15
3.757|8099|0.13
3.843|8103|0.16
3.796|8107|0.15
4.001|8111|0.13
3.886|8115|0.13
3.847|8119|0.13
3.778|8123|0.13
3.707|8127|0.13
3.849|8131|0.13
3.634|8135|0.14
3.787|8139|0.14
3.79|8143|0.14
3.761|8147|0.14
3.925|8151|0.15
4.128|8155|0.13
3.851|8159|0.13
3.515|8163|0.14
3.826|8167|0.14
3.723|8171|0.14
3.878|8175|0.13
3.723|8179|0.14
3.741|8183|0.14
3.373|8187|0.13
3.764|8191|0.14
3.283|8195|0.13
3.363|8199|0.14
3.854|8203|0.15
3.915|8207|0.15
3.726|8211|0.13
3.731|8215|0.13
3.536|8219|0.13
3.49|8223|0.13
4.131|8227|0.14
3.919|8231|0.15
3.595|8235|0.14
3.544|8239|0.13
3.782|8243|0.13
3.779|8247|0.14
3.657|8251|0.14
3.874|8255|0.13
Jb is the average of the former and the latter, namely 1.82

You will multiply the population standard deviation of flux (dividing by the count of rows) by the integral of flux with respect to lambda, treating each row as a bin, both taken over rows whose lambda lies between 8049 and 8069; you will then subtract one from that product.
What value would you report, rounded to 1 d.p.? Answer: 12.4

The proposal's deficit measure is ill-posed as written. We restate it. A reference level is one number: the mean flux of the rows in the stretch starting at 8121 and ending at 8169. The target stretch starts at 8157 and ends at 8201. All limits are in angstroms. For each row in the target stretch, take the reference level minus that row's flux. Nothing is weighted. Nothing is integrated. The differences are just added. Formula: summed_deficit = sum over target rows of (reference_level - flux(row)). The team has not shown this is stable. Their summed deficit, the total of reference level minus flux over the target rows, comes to 1.7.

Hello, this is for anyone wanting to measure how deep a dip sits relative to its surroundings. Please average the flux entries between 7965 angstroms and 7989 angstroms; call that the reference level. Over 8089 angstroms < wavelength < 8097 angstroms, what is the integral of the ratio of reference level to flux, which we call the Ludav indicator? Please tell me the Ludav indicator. 8.04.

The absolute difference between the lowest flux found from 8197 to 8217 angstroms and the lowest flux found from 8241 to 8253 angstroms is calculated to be 0.294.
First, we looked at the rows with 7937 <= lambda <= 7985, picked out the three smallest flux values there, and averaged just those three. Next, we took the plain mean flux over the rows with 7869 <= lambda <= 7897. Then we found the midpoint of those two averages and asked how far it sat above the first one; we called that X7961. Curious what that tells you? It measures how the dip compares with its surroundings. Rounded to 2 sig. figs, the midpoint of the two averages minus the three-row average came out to 0.068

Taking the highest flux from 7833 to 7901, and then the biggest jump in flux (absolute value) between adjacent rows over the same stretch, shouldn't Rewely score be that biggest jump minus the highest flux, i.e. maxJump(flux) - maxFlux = -3.59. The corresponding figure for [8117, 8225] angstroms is -3.64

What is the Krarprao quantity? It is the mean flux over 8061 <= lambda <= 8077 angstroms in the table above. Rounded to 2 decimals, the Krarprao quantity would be 3.73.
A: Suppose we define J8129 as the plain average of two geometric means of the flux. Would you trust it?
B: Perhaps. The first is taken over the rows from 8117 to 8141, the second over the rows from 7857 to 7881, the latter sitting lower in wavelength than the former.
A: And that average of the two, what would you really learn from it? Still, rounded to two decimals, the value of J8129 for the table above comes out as 3.77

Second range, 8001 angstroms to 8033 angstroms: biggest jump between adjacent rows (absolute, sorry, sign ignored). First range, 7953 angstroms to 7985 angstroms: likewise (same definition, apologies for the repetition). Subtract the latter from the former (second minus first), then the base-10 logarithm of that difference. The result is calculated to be -1.0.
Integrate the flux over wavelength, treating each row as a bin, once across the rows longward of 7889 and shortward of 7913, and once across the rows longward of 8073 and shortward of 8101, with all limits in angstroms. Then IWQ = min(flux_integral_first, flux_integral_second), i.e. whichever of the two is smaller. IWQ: 91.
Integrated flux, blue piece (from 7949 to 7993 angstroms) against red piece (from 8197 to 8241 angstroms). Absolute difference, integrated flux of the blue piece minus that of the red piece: 8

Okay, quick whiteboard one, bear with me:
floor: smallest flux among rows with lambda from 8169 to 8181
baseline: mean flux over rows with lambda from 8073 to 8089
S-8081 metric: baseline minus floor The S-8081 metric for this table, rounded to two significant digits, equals 0.11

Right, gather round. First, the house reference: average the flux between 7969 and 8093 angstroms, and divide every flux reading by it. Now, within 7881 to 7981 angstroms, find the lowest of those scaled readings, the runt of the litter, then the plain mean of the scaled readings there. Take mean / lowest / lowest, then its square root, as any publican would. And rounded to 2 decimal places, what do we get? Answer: 1.10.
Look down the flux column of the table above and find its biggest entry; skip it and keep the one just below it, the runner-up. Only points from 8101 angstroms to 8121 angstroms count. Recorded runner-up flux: 3.886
